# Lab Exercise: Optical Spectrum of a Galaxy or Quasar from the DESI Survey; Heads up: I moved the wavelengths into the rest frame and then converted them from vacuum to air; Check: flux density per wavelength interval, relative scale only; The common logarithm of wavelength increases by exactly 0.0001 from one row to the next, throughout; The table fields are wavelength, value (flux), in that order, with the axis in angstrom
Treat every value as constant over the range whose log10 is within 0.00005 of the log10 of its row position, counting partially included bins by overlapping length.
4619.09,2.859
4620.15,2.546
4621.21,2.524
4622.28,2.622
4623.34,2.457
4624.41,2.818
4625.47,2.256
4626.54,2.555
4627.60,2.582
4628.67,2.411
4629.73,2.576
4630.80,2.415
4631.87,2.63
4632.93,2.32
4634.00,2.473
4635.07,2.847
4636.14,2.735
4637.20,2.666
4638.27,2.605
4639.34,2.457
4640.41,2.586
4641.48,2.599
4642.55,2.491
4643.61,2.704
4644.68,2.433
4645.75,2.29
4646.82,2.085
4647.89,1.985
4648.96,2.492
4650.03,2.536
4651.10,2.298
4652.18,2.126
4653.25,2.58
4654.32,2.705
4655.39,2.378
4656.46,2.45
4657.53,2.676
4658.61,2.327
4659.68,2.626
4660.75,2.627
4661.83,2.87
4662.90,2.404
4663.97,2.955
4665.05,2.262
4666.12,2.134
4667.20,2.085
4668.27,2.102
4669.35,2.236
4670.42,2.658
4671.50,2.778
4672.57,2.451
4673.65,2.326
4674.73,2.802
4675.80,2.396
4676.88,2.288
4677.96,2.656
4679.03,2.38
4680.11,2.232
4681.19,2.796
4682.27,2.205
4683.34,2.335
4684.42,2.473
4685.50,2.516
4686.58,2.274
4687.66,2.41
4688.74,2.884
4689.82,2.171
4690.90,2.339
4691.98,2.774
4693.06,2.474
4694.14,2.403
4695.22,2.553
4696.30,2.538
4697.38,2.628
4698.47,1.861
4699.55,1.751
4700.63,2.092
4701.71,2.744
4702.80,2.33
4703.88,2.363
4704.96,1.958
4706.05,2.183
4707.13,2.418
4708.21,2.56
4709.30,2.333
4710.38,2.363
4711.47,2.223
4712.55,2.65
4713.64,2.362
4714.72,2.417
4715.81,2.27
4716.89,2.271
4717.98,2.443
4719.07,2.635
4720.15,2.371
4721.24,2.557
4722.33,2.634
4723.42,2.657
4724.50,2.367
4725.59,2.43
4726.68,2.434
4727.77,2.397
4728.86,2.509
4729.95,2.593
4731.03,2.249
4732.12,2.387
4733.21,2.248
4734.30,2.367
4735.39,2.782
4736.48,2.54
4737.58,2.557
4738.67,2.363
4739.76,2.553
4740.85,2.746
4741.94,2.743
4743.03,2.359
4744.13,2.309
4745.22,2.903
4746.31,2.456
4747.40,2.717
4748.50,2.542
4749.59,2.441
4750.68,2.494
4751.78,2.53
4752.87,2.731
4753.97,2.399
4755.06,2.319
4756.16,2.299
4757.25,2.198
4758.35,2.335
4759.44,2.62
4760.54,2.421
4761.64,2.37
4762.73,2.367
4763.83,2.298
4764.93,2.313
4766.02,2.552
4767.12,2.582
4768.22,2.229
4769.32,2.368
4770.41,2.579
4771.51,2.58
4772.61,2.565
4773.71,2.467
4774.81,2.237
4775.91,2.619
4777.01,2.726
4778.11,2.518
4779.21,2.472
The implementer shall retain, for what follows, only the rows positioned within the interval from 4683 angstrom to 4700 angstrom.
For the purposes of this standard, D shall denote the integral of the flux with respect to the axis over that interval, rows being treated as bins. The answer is 40.8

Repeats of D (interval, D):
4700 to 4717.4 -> 40.8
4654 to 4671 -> 41.9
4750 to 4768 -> 43.6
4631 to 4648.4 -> 43.4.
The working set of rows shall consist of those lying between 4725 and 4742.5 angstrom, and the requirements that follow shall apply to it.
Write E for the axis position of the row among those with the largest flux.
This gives 4735.39 angstrom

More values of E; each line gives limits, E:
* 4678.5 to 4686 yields 4681.19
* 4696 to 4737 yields 4735.39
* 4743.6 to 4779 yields 4745.22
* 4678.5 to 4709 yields 4688.74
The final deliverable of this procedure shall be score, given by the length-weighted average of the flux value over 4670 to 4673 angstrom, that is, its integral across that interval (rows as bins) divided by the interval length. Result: 2.64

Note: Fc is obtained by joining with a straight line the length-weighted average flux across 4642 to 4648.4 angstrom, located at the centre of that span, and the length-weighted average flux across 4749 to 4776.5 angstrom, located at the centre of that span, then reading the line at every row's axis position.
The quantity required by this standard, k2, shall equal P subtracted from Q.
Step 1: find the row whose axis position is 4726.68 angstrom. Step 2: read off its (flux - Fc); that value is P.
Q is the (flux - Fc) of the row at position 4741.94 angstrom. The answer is 0.30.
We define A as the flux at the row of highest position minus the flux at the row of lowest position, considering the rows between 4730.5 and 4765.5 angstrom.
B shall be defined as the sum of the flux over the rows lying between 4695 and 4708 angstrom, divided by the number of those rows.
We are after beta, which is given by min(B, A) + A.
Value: 0.13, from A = 0.1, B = 2.28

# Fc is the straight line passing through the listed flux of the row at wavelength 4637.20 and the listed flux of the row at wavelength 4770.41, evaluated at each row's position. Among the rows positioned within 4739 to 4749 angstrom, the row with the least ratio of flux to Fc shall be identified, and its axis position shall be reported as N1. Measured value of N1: 4744.13 angstrom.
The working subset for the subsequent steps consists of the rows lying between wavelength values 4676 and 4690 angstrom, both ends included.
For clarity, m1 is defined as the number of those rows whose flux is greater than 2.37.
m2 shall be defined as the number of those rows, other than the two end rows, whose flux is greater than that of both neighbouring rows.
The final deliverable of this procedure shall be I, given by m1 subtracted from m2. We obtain -3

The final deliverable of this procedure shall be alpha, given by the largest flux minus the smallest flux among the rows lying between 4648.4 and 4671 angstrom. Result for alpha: 0.9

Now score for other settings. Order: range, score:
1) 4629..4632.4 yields 2.53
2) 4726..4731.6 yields 2.44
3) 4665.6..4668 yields 2.11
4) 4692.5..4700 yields 2.32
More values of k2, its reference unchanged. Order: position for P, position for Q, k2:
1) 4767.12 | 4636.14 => 0.27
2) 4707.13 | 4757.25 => -0.26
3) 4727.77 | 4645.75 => -0.04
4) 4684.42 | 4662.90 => -0.05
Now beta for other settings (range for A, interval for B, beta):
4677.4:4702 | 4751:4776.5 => 0.18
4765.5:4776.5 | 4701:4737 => 0.13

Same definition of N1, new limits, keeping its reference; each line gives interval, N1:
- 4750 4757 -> 4756.16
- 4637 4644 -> 4639.34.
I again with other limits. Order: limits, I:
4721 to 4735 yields -5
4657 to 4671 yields -5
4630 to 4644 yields -9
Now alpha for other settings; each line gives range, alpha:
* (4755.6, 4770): 0.4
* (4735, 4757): 0.6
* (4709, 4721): 0.4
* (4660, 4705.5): 1.2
